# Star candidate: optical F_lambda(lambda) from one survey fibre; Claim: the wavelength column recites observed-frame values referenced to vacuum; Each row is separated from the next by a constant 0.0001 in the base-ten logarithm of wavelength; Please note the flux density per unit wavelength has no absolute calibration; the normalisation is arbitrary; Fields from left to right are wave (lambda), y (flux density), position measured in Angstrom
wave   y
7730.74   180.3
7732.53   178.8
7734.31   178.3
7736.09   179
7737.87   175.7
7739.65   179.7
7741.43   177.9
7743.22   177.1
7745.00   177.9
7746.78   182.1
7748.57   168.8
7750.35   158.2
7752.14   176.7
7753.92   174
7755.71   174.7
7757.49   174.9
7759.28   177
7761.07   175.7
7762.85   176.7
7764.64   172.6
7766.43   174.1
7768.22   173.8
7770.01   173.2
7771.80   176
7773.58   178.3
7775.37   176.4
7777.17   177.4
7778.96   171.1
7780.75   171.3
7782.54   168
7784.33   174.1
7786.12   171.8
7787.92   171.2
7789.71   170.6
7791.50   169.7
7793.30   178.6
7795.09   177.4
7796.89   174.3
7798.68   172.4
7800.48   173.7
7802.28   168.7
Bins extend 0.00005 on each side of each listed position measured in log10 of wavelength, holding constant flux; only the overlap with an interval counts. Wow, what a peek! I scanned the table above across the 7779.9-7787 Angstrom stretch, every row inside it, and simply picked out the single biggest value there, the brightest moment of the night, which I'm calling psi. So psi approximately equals 174.1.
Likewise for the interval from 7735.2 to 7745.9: 179.7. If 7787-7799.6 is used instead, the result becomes 178.6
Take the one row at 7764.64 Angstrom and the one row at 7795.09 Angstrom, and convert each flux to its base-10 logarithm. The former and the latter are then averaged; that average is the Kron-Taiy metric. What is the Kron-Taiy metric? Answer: 2.243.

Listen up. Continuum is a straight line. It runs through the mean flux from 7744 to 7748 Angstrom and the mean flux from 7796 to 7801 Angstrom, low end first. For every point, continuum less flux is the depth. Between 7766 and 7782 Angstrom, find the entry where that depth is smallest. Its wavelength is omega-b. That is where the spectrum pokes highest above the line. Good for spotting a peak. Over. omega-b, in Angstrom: 7773.58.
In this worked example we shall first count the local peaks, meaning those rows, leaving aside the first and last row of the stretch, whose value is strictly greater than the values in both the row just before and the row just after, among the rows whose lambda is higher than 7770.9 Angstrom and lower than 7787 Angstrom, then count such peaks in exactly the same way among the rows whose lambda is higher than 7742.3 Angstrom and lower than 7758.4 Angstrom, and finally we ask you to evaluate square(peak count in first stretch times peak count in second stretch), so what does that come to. 64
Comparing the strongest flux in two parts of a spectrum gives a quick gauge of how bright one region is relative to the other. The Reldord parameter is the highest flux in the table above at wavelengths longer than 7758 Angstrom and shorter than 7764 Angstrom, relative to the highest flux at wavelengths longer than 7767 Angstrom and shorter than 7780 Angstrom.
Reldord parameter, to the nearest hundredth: 0.99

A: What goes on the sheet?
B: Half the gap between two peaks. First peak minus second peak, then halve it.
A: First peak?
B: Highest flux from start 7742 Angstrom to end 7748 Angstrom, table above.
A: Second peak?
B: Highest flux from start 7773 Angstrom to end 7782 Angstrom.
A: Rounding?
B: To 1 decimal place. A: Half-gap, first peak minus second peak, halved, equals 1.9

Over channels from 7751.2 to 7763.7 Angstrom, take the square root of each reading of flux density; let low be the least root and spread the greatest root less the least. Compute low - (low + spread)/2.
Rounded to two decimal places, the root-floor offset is 6.54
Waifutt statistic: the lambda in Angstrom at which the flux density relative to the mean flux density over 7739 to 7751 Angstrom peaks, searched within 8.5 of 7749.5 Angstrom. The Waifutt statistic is 7746.78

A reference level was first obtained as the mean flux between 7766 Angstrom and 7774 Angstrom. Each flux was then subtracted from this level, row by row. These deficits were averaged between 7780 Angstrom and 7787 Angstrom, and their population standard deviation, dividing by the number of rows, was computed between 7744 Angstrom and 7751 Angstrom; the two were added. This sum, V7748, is 13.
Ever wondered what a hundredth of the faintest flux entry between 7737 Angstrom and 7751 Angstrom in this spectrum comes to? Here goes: 1.58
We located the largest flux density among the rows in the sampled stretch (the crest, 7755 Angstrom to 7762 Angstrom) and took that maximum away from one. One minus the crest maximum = -176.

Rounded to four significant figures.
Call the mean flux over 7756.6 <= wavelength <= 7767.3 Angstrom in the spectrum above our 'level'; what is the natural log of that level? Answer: 5.166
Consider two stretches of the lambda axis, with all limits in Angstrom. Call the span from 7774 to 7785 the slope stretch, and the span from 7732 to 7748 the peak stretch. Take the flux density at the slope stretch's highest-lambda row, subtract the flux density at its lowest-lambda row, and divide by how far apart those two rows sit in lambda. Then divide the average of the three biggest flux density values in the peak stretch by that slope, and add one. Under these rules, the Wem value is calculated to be -701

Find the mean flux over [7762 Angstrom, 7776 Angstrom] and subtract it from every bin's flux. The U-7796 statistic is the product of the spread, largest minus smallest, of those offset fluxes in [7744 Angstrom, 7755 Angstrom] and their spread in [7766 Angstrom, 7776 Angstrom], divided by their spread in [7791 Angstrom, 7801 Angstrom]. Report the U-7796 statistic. 14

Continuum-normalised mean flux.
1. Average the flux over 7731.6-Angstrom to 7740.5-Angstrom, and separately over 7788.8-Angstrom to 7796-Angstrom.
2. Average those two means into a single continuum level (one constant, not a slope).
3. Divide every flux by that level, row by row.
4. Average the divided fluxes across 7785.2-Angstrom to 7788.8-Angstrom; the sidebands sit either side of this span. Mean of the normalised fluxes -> 0.973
